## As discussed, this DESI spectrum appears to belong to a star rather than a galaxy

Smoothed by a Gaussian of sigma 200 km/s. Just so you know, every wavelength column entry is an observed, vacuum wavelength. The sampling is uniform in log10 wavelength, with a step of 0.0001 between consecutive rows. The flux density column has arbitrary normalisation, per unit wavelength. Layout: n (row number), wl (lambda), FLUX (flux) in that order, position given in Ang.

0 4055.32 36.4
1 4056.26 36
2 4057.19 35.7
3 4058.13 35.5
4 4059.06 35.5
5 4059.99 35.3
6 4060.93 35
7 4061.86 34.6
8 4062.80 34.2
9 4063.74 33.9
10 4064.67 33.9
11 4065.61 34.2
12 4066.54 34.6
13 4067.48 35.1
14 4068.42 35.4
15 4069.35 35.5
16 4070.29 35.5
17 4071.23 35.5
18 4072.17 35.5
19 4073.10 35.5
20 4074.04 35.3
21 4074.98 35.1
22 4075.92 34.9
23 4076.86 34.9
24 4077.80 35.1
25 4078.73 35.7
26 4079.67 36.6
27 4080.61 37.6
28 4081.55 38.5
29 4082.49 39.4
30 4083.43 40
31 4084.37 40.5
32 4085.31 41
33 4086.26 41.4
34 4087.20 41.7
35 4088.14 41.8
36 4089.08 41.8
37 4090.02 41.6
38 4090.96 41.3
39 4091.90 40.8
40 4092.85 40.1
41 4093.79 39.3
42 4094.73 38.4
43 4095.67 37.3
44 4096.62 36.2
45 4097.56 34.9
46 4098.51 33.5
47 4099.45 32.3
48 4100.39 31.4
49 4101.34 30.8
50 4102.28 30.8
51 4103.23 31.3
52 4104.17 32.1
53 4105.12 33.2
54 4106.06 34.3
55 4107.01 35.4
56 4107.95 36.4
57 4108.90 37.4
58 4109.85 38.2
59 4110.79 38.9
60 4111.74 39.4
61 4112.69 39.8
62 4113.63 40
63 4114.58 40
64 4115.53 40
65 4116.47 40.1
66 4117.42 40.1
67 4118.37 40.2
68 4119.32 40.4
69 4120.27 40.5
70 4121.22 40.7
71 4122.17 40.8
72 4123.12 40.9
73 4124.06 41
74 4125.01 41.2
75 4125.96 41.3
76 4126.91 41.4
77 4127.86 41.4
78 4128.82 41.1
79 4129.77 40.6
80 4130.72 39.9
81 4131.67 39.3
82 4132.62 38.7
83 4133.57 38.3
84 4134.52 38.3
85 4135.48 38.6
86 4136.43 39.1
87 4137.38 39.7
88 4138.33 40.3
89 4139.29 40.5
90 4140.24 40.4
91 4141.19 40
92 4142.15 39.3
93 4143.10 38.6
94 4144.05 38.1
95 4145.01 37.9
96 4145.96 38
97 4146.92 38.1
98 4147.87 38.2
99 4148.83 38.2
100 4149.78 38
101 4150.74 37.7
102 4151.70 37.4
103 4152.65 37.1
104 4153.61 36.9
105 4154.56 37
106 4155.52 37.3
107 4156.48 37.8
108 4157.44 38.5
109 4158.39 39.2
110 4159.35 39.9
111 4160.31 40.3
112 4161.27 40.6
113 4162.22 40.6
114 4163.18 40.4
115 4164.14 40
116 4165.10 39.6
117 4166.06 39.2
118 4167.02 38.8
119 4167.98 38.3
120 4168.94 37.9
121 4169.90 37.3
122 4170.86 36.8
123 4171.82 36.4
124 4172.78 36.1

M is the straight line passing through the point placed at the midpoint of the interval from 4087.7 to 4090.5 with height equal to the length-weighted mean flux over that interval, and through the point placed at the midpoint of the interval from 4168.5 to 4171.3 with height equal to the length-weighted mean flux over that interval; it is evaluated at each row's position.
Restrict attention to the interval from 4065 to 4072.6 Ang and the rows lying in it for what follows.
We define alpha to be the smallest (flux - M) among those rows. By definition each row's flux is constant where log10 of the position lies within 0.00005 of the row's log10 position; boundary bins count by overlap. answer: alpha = -8.9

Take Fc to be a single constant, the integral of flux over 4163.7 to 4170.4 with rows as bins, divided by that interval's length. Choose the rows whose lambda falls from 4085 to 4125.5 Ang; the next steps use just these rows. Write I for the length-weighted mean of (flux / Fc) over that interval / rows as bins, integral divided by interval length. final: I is 0.98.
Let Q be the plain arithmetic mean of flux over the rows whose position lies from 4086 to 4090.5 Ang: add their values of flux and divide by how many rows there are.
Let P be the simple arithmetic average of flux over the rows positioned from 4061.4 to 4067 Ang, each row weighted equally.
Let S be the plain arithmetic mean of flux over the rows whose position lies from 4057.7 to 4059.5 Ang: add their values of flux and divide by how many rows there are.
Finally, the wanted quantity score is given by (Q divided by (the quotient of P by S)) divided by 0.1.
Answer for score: 432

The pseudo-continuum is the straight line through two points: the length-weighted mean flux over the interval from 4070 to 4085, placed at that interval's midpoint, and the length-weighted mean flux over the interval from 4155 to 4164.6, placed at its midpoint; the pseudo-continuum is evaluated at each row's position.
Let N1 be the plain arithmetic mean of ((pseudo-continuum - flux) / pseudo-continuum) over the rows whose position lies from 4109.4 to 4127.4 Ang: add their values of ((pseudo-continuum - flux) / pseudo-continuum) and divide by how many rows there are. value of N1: -0.06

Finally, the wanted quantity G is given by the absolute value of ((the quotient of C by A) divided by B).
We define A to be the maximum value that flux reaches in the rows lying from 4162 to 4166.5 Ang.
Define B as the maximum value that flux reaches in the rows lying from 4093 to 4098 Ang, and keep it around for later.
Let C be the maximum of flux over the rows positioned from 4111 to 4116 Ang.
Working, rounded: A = 40.6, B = 39.3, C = 40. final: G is 0.025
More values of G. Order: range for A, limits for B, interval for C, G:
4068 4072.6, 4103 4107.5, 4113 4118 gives 0.032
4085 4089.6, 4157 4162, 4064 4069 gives 0.021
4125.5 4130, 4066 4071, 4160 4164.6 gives 0.028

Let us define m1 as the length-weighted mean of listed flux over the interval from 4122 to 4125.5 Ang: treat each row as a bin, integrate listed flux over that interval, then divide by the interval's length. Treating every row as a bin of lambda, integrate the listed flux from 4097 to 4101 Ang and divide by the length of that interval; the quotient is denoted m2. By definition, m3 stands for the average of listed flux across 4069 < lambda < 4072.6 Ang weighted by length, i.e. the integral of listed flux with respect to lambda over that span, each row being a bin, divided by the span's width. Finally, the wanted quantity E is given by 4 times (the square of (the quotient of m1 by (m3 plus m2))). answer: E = 1.44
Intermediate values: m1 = 41.1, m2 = 33.0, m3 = 35.4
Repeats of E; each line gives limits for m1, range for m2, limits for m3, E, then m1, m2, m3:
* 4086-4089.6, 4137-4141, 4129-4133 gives 1.09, 41.8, 40.2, 39.8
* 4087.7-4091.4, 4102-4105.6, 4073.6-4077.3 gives 1.55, 41.7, 31.9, 35.0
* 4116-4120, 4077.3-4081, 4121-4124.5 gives 1.08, 40.2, 36.3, 41.0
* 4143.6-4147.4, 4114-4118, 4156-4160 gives 0.93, 38.0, 40.0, 38.9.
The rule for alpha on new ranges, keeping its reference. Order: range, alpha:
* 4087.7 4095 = -3.1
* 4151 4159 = -1.3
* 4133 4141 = -1.0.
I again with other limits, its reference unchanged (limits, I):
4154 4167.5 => 1.01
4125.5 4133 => 1.05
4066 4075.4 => 0.91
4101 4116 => 0.94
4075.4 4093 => 1.01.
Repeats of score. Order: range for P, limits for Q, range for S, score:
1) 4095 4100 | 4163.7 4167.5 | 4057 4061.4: 400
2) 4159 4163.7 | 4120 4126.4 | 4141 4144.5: 395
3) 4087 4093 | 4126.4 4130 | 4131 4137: 386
